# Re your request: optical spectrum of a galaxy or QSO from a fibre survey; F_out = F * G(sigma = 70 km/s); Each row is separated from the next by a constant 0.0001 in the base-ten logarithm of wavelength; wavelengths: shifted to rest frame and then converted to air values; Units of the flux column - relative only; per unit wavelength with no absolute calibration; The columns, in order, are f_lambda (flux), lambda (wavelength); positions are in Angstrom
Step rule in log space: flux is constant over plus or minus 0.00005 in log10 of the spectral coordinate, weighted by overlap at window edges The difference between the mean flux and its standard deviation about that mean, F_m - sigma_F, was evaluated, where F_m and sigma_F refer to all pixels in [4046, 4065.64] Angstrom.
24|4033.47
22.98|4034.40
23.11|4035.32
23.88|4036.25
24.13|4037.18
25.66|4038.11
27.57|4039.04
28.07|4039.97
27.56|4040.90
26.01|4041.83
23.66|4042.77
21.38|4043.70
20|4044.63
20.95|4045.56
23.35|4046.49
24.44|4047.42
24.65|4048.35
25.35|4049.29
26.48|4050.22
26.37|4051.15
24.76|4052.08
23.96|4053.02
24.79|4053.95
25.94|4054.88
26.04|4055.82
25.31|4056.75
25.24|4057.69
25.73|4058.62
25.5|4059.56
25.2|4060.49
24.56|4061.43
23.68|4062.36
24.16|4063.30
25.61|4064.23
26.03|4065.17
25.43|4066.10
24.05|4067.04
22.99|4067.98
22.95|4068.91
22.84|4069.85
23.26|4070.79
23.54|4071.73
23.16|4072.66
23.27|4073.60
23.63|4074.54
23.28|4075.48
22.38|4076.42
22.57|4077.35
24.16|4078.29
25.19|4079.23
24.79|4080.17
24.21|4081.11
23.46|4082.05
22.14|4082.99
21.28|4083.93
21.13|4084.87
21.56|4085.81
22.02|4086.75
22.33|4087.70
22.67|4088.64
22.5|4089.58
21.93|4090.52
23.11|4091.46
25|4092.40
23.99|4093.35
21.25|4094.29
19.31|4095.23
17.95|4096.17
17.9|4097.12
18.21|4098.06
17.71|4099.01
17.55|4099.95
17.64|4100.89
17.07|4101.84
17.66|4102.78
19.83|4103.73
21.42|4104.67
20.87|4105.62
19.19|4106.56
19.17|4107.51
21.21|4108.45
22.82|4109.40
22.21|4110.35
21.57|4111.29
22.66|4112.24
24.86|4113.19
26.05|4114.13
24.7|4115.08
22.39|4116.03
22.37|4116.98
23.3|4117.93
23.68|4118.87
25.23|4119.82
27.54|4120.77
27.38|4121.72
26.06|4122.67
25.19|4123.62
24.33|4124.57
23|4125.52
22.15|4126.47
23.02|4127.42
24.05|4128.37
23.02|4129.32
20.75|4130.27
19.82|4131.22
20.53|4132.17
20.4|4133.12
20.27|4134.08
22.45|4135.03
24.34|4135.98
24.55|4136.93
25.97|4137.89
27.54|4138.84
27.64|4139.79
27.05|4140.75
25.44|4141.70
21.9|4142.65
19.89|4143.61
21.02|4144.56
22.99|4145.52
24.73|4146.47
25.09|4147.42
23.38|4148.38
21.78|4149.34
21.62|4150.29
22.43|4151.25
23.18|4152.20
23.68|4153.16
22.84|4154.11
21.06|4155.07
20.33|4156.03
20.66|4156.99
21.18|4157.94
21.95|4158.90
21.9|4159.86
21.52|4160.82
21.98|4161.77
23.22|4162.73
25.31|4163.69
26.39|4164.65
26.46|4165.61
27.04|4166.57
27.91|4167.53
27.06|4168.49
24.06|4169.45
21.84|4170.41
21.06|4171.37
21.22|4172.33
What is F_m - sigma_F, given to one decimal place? 24.2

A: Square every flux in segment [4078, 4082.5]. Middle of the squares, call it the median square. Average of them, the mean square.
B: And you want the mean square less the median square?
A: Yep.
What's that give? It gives 8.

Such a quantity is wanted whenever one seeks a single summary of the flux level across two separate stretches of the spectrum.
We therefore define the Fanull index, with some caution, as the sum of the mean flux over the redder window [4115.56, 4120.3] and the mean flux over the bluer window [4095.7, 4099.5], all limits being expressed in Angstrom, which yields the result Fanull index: 41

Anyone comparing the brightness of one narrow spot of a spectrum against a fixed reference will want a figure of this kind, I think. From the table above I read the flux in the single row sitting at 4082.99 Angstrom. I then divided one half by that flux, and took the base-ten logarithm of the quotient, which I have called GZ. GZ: -1.65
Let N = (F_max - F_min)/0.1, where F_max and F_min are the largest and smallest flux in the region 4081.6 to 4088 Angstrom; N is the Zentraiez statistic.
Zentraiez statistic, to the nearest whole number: 23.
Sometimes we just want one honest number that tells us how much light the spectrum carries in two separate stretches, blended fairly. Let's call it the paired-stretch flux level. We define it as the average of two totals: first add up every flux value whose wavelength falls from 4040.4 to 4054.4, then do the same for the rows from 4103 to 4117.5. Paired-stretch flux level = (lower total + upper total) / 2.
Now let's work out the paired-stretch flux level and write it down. 348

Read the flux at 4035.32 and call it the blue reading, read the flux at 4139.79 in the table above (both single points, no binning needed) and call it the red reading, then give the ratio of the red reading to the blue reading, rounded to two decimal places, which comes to 1.20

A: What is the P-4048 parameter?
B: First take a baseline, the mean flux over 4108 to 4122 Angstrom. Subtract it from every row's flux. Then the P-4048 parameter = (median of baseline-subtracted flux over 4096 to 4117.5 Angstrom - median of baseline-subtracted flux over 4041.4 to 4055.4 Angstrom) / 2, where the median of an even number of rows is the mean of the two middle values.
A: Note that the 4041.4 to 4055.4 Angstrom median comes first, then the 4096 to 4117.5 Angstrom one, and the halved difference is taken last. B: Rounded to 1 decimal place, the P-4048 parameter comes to -1.9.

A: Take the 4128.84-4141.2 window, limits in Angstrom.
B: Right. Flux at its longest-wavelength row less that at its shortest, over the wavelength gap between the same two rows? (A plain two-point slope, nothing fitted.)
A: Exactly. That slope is 0.4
